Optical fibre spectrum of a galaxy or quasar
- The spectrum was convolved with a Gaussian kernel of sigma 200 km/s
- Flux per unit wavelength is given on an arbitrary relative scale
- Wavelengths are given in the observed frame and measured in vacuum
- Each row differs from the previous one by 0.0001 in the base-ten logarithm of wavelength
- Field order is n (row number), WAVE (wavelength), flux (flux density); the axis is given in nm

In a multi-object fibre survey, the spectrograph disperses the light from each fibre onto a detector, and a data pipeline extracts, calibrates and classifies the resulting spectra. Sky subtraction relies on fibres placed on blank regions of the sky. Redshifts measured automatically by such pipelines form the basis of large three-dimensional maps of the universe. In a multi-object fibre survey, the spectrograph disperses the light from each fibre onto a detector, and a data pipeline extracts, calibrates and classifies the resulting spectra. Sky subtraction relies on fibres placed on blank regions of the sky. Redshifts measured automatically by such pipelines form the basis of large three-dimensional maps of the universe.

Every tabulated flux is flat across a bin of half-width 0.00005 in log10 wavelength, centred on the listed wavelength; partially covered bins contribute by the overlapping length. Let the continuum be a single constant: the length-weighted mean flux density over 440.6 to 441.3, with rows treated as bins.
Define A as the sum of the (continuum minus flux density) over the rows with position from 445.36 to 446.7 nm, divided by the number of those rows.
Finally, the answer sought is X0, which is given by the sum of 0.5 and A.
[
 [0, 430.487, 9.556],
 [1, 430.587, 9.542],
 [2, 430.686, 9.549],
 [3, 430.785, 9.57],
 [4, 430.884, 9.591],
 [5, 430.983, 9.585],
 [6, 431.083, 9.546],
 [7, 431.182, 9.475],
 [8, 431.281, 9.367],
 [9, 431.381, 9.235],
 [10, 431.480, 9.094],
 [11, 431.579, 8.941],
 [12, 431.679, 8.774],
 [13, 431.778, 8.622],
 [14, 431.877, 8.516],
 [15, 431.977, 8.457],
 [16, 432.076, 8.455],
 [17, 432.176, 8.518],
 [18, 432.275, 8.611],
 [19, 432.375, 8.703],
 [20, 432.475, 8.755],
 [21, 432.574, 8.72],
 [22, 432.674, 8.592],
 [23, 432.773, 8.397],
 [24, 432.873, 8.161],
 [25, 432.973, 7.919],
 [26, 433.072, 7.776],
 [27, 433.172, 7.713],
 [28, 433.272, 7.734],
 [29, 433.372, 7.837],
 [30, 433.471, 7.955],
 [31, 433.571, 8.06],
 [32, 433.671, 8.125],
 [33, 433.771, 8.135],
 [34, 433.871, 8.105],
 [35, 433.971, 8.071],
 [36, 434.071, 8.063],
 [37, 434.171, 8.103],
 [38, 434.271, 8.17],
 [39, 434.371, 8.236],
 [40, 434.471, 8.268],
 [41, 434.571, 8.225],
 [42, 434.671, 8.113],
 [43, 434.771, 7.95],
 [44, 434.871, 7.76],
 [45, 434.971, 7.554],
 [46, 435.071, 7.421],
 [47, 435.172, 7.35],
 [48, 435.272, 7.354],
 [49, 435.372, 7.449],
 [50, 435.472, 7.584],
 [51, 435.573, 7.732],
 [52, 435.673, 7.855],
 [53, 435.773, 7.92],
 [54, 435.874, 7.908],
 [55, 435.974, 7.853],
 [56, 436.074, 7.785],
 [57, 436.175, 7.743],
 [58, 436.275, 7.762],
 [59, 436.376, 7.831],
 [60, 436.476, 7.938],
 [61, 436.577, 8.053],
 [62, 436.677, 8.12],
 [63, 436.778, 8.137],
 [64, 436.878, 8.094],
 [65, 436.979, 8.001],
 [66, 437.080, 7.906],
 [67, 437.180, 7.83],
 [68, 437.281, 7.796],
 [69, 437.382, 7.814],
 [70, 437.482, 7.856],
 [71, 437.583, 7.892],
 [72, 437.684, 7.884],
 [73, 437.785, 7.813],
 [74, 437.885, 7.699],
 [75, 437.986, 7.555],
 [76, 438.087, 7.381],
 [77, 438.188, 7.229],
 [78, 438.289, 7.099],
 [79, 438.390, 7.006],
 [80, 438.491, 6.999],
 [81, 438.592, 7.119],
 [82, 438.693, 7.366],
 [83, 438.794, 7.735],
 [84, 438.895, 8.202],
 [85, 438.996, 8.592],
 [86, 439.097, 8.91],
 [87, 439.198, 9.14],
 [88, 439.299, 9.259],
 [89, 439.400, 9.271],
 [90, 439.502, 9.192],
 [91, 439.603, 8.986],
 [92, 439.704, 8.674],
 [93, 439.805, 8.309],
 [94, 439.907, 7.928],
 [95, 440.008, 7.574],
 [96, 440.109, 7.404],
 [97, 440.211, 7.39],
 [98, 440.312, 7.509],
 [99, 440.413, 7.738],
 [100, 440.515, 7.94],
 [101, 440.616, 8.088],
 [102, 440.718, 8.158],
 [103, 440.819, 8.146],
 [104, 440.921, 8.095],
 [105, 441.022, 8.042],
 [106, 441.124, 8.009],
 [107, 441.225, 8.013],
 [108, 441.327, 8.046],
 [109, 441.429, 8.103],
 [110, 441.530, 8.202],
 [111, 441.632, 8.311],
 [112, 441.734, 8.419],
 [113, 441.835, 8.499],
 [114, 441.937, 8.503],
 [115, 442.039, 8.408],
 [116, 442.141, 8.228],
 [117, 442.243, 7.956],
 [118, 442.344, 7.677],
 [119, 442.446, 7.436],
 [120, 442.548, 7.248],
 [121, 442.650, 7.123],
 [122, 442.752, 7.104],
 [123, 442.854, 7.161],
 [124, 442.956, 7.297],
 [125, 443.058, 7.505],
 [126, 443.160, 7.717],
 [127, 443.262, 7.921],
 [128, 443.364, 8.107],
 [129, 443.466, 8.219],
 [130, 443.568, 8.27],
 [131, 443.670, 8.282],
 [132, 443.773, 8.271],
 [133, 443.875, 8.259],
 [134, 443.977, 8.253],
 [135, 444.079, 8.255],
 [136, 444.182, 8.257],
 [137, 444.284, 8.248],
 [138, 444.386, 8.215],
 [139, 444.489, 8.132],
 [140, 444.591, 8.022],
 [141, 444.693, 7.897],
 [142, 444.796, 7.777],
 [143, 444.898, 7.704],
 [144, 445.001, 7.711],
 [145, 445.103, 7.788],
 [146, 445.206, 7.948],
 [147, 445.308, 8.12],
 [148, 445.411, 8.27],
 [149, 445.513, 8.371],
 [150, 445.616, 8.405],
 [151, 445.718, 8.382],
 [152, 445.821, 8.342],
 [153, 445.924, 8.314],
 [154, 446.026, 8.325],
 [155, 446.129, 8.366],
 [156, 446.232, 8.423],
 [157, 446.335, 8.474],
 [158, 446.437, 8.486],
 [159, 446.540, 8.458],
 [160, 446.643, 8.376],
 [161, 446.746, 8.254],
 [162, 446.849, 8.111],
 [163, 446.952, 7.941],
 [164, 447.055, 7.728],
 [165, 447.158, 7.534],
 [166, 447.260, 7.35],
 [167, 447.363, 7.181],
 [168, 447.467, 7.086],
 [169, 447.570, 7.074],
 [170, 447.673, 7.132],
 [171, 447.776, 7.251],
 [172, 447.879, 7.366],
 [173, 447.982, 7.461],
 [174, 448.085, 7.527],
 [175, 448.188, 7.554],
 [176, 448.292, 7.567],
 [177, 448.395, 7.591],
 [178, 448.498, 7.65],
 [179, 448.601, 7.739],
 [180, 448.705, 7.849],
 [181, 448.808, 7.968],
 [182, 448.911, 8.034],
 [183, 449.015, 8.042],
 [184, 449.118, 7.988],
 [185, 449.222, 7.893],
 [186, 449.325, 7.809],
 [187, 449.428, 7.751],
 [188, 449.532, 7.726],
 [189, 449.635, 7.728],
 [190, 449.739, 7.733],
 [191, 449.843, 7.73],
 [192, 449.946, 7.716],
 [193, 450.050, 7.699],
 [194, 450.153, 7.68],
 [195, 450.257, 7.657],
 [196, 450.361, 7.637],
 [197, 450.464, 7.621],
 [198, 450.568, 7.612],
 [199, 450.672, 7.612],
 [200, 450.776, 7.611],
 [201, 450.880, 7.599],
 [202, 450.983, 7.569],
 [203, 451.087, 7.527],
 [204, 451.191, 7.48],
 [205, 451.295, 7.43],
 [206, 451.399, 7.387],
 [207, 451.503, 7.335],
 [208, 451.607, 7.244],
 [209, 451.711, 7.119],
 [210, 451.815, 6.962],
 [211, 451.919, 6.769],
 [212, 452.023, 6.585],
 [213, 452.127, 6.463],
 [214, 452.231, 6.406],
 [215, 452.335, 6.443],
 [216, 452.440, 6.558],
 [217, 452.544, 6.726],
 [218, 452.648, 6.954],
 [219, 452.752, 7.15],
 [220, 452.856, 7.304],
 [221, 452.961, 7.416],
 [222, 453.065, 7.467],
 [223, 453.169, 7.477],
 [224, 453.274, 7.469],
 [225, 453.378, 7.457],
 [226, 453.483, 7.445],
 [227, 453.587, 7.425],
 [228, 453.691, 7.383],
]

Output 0.2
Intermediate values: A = -0.31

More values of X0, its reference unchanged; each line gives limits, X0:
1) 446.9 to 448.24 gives 1.2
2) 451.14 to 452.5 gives 1.6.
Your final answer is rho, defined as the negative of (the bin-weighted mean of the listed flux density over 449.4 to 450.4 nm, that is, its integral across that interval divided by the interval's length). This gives -7.7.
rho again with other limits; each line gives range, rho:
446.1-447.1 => -8.3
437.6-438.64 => -7.4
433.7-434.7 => -8.1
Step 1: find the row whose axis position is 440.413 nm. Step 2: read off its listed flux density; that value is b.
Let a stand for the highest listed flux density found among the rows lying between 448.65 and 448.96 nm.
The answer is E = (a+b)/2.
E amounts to 7.9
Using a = 8.034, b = 7.738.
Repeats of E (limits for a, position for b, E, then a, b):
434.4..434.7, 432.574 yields 8.5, 8.268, 8.72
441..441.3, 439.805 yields 8.2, 8.042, 8.309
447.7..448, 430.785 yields 8.5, 7.461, 9.57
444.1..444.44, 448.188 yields 7.9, 8.257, 7.554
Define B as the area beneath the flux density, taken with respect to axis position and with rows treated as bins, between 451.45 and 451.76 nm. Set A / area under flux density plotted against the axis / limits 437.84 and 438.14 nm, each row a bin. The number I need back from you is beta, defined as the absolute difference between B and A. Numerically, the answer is 0.02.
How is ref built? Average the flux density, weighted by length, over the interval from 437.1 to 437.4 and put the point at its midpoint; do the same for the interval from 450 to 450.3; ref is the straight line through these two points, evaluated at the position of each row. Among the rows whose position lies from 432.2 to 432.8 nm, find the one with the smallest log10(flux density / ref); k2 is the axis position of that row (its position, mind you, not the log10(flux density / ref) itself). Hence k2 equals 432.773 nm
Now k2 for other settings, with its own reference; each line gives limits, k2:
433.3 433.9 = 433.372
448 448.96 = 448.085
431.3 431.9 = 431.877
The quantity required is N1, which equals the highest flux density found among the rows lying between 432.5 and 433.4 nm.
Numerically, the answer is 8.72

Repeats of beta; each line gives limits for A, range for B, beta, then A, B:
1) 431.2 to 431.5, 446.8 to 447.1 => 0.40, 2.78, 2.38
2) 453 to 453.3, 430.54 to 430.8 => 0.25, 2.24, 2.49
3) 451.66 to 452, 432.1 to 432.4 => 0.22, 2.35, 2.57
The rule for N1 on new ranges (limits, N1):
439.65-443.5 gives 8.674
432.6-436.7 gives 8.592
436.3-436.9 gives 8.137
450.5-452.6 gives 7.612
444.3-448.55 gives 8.486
